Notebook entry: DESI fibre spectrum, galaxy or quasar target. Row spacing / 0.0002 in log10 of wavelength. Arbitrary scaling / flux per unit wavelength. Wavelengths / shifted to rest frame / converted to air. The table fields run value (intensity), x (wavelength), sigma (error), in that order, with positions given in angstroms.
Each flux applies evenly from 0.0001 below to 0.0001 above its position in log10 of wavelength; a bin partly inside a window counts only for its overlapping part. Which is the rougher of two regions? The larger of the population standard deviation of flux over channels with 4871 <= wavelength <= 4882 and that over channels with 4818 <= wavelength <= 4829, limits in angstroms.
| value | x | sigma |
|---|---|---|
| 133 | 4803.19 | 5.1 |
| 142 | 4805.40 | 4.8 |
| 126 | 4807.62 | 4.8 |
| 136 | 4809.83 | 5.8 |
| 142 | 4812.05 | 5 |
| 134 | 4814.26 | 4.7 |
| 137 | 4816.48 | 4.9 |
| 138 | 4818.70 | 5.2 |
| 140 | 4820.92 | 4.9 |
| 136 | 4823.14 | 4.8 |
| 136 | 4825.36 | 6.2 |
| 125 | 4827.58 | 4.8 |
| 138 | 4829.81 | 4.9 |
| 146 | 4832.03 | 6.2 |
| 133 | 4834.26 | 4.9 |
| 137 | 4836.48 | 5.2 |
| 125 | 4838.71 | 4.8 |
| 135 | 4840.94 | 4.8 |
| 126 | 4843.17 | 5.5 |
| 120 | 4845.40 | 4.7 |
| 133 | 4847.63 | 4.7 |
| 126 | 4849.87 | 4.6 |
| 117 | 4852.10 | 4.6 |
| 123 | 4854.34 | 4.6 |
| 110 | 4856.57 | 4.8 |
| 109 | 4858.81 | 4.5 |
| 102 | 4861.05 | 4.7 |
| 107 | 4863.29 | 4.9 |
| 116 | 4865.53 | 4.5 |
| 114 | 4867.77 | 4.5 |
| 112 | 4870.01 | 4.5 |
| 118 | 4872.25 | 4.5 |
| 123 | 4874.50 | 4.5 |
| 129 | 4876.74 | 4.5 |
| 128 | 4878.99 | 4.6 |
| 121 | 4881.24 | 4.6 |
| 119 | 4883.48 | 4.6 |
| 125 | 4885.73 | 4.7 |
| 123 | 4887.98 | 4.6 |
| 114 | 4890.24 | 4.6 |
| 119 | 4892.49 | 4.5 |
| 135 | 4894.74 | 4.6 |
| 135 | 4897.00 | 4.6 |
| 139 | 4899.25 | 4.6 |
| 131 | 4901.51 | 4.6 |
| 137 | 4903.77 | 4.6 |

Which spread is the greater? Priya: 5.2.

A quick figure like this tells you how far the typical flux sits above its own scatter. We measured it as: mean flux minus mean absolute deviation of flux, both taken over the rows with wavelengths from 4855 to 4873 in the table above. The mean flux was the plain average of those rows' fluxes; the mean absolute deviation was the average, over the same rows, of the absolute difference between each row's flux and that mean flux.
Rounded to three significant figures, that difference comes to 107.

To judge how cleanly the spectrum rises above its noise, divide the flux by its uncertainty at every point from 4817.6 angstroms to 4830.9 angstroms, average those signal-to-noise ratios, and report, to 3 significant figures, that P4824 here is 26.6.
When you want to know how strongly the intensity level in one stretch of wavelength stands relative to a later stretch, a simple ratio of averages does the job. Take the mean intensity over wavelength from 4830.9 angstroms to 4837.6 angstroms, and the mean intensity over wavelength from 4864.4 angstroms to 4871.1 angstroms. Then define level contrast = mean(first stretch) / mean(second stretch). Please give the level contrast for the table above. 1.22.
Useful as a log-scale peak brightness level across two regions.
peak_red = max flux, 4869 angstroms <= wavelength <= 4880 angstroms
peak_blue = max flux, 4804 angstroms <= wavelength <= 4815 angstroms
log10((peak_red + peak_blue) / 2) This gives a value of 2.13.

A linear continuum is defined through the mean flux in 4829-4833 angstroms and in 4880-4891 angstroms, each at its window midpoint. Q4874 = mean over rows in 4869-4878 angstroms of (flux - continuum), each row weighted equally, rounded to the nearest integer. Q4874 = -5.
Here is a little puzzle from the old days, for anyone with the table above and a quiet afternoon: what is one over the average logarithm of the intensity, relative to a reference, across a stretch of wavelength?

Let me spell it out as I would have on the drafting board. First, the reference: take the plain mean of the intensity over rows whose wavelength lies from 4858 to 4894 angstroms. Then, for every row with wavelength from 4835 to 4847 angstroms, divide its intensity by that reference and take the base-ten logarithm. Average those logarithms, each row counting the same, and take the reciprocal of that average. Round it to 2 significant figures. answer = 26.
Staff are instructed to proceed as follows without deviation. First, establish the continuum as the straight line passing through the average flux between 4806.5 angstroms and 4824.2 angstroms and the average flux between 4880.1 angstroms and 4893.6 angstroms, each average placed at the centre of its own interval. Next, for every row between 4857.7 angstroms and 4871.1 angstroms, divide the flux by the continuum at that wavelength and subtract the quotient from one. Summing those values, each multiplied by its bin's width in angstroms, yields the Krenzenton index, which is 1.6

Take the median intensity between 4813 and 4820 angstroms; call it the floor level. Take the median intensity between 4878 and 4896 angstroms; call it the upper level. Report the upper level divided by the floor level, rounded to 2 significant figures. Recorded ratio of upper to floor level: 0.89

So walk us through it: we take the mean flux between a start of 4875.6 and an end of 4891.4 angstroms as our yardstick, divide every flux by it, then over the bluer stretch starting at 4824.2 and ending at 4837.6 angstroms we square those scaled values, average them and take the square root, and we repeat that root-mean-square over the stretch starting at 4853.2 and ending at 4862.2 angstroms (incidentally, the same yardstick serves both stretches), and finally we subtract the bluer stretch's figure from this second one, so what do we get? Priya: -0.20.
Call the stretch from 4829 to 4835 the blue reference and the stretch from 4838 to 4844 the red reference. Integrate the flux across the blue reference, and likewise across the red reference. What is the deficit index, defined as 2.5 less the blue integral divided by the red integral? 1.42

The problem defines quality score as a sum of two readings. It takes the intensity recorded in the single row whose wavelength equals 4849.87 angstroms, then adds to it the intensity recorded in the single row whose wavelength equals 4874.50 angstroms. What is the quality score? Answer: 249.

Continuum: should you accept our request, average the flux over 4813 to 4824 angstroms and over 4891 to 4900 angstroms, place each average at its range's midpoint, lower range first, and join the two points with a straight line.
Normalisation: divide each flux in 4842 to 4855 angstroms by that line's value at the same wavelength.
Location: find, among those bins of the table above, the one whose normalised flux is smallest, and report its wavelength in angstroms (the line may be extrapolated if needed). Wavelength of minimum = 4852.10 angstroms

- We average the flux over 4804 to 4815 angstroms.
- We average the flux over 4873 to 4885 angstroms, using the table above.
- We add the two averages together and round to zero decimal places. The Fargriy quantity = 260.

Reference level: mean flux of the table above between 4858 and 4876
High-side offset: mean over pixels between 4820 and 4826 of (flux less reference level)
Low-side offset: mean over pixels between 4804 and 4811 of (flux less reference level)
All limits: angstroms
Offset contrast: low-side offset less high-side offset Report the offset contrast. -3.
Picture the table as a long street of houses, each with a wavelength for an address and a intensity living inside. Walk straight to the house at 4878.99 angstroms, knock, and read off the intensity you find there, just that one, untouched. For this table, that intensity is 128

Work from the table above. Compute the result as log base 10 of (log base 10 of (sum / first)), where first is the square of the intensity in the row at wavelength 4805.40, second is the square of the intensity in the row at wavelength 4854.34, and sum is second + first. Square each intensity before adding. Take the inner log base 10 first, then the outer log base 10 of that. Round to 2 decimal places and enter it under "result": -0.61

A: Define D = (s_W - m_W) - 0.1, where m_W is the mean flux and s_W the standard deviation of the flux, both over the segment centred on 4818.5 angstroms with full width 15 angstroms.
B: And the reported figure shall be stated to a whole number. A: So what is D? -135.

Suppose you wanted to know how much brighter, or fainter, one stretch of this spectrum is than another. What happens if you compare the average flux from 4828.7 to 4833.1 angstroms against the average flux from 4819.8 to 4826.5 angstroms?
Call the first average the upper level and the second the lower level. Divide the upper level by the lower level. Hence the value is 1.03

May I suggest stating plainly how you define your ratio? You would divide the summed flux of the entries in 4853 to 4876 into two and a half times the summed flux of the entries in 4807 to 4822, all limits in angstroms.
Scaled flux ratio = 2.1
